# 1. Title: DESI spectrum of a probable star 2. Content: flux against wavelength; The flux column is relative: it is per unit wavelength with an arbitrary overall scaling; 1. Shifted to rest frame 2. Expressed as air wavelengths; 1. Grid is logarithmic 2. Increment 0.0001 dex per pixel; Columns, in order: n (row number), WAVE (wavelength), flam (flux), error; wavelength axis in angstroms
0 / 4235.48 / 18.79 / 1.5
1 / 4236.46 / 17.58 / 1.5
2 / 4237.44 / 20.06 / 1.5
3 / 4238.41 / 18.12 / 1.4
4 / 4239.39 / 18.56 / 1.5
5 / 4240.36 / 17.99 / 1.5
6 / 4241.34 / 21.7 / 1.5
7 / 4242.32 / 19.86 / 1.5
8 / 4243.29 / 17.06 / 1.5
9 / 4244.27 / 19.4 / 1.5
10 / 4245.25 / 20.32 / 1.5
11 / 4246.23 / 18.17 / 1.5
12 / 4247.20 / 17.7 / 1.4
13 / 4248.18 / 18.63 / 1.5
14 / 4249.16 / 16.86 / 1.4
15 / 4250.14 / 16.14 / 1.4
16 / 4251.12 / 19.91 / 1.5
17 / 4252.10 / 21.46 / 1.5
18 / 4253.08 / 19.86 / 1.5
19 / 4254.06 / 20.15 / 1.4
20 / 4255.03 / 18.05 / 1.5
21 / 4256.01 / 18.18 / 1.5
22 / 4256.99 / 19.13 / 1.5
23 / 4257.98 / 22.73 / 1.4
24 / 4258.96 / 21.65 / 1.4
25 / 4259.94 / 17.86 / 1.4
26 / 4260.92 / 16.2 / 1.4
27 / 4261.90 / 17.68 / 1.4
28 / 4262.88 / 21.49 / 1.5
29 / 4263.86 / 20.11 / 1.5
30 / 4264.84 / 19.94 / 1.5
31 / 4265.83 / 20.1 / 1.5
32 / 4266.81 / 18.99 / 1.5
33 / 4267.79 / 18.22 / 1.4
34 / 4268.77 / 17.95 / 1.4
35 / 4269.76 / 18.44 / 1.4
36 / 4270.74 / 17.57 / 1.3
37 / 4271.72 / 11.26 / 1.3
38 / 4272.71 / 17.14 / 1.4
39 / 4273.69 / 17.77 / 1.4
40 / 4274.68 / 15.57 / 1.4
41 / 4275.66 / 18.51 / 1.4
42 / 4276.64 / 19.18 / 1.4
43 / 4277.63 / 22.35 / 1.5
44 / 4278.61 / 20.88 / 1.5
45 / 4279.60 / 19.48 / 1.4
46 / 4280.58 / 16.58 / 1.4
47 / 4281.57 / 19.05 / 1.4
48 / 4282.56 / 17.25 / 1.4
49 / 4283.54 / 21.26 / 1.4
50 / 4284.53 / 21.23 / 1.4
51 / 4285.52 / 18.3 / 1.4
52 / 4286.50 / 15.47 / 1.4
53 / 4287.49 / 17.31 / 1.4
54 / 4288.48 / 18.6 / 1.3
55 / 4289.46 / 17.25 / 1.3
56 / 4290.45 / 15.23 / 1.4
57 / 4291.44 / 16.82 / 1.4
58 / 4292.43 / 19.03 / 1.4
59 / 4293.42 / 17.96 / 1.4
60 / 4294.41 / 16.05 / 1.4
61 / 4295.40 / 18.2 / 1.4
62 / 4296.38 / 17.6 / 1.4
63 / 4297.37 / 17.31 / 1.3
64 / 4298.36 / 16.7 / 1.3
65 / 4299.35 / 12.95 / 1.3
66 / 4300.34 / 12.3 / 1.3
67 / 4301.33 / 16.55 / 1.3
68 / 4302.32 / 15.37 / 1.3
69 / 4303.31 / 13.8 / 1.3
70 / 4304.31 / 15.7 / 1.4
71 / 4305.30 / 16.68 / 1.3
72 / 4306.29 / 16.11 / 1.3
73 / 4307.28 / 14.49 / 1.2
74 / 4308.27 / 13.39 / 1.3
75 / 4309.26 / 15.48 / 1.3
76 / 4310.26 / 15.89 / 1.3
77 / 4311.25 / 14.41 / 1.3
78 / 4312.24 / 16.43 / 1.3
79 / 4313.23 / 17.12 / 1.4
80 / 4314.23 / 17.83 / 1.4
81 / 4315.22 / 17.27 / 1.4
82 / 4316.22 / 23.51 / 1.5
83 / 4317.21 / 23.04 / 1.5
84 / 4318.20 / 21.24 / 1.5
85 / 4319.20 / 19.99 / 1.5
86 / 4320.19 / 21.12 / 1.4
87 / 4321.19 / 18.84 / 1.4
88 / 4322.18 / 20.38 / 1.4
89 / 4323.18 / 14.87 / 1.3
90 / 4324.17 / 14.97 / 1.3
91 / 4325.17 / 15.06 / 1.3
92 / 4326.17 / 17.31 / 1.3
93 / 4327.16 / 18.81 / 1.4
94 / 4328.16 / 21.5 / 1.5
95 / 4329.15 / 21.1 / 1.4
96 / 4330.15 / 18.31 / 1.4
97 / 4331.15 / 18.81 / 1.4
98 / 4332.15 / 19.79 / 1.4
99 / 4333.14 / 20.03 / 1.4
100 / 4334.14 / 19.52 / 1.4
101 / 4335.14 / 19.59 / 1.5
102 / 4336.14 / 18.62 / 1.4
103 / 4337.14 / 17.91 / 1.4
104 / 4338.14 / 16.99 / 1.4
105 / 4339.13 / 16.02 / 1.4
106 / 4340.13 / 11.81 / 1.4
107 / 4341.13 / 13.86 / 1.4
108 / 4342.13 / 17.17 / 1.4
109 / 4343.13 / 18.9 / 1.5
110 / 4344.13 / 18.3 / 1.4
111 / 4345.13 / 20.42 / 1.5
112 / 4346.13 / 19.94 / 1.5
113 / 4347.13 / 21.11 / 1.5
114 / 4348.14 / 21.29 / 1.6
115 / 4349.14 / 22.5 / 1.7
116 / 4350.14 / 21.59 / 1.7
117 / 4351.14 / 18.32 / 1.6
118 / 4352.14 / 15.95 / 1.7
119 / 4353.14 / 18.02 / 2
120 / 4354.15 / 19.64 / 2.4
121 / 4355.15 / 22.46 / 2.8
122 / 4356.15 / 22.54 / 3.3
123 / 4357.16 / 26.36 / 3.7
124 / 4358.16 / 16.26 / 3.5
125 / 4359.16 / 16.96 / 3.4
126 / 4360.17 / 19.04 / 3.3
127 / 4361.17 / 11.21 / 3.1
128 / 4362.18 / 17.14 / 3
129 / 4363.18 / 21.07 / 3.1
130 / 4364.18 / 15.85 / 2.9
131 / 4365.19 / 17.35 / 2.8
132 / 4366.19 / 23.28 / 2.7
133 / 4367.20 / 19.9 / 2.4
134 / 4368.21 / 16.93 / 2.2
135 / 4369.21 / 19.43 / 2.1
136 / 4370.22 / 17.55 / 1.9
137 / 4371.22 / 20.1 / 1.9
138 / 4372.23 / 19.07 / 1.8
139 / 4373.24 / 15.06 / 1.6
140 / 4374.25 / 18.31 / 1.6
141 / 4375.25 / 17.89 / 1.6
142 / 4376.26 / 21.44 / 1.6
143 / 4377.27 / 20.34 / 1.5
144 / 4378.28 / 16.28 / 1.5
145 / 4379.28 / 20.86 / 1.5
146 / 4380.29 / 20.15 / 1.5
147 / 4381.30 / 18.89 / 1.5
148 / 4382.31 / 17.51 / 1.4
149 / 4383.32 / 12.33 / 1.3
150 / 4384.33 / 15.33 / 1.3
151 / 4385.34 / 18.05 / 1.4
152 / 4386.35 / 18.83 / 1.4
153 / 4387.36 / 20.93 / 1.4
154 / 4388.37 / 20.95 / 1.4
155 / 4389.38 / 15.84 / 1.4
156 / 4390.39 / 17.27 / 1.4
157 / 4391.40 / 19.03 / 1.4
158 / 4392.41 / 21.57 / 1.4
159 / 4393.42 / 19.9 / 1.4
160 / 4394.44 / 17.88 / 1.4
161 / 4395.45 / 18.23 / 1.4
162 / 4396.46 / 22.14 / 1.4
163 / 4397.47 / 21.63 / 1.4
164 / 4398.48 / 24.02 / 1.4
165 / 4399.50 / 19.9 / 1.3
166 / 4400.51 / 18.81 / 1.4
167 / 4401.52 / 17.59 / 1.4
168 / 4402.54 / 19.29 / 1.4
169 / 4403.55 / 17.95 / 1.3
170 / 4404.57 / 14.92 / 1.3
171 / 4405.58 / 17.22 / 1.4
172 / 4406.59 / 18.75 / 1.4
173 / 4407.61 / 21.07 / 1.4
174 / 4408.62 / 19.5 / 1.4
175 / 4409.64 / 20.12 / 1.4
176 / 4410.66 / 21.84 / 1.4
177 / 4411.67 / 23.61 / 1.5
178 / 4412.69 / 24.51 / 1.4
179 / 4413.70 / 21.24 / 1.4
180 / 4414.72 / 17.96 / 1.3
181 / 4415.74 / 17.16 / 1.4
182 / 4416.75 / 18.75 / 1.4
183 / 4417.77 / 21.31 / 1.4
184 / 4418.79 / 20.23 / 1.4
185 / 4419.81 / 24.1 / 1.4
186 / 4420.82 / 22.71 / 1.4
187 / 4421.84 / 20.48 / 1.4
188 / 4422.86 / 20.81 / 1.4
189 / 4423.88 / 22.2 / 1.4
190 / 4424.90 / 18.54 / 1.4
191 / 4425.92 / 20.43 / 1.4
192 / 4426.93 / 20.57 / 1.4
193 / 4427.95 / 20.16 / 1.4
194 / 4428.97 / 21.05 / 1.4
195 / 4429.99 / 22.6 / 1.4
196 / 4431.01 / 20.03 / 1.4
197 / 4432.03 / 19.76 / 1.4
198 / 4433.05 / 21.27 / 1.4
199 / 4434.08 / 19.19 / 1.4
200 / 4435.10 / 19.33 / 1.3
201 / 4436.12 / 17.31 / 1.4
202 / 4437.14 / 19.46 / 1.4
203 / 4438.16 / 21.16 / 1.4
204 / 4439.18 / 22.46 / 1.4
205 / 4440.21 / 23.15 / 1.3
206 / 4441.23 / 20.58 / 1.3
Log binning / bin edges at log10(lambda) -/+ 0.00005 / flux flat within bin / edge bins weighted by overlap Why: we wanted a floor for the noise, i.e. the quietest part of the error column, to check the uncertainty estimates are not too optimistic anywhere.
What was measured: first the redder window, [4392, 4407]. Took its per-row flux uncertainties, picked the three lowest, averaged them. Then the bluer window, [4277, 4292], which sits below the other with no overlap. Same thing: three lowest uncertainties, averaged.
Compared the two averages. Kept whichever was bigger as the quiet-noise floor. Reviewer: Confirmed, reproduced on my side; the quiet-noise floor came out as 1.33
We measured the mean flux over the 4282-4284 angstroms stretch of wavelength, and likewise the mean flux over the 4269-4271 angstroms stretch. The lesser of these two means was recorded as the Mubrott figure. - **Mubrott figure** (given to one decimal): 18.0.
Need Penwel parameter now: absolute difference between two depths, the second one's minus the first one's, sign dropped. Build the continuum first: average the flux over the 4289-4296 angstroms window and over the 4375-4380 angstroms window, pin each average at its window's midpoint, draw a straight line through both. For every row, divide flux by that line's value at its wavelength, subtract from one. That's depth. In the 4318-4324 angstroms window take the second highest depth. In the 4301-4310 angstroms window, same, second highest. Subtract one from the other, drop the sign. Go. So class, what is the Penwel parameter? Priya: 0.26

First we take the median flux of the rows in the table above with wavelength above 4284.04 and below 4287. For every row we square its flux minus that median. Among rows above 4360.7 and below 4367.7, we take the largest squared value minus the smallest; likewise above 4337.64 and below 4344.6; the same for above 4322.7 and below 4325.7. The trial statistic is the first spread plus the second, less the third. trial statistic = 90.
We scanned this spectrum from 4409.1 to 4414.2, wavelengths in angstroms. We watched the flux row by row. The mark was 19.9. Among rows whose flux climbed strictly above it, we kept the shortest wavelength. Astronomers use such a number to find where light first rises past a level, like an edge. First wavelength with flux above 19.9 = 4409.64 angstroms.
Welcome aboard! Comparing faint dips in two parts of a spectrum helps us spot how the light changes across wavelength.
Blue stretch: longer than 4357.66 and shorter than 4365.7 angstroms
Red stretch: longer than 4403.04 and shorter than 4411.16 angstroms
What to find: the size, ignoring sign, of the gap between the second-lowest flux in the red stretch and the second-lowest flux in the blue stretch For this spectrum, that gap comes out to 1.4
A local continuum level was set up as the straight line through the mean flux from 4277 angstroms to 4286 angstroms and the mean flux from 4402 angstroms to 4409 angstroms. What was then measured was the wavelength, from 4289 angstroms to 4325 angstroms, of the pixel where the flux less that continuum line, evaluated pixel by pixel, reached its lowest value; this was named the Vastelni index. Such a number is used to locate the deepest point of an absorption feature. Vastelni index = 4300.34 angstroms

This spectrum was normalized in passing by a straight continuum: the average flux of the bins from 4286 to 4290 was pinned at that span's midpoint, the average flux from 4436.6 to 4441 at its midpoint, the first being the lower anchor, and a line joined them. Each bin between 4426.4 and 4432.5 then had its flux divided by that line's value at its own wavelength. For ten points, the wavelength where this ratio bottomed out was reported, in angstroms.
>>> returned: 4432.03 angstroms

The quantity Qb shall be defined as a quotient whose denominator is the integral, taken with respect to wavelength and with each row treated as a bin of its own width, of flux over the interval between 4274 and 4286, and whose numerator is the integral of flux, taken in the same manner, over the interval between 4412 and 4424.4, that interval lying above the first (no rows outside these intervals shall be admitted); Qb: 1.13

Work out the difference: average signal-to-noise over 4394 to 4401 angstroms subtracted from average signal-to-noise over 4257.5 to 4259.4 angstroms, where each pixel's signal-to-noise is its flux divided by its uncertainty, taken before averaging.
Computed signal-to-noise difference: 1.1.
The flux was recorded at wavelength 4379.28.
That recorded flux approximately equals 20.86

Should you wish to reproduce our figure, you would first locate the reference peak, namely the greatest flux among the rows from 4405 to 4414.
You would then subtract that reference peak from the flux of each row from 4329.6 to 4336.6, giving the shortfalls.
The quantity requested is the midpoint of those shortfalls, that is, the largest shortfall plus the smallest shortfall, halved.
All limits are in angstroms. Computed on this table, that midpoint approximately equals -5.3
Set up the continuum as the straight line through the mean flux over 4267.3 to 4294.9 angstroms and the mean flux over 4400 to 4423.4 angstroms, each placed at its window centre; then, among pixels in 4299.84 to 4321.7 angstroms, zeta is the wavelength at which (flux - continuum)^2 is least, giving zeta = 4321.19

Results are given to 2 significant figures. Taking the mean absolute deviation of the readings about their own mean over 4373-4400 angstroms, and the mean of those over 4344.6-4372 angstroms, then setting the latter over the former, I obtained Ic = 9.7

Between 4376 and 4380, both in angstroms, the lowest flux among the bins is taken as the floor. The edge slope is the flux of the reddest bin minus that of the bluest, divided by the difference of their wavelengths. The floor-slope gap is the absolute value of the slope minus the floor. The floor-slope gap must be 16.5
